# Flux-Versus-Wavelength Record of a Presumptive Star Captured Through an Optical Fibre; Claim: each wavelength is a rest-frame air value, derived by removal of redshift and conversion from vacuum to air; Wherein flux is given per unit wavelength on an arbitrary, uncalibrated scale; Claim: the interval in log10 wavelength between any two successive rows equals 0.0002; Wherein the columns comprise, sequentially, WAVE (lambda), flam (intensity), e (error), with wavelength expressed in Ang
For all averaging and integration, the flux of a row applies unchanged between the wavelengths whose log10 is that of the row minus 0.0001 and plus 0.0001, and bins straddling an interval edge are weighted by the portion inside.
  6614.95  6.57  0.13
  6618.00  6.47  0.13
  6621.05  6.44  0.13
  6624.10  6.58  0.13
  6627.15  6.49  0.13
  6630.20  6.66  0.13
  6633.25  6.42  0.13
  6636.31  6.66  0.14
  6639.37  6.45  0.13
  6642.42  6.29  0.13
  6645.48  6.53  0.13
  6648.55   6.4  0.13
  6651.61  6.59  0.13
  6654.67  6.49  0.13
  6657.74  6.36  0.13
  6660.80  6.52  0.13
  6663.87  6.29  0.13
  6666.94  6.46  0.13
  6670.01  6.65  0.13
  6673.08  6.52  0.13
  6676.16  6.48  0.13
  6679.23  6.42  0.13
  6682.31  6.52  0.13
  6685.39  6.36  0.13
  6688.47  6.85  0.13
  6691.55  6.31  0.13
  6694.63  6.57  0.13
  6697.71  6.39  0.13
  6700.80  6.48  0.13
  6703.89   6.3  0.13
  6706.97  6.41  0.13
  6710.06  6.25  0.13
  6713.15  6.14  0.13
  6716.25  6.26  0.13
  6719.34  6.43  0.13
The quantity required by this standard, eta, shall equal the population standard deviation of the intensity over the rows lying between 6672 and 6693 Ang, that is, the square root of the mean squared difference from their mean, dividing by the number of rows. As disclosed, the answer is 0.16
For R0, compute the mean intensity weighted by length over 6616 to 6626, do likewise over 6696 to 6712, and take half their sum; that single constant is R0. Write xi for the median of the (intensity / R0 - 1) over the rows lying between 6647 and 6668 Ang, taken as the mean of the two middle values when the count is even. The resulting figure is 0.005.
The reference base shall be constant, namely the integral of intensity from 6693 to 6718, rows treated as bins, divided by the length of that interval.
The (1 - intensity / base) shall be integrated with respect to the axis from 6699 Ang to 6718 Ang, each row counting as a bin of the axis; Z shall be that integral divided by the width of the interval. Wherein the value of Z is 0.007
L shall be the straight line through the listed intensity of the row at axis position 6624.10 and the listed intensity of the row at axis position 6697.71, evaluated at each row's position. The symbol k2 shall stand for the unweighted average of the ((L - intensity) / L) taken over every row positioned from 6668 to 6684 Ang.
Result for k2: -0.011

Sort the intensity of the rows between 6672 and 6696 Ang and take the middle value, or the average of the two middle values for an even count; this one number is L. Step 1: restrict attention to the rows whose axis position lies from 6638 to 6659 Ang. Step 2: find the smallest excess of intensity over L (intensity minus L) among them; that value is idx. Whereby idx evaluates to -0.210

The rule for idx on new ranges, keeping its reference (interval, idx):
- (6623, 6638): -0.080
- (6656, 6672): -0.210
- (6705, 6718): -0.360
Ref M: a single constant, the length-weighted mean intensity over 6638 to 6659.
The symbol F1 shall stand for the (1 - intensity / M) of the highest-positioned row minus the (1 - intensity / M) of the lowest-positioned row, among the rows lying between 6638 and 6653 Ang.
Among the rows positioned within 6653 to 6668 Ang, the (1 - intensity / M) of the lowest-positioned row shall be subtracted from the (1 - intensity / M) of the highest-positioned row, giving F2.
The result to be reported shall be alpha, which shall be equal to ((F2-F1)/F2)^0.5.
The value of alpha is 2.4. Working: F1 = -0.022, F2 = 0.00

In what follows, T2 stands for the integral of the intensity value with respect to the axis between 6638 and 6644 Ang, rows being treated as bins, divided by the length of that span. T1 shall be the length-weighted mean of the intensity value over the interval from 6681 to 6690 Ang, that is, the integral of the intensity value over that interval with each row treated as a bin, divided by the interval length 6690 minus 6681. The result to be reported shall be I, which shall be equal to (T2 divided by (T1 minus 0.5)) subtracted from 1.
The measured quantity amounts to -0.050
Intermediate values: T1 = 6.58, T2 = 6.38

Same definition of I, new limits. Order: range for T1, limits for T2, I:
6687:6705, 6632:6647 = -0.081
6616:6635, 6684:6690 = -0.099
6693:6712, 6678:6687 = -0.091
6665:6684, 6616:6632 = -0.088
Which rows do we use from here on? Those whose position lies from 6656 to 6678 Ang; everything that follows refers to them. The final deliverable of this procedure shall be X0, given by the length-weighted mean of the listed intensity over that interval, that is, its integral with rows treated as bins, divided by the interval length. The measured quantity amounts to 6.47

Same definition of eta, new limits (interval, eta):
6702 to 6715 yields 0.10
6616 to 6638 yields 0.09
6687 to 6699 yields 0.21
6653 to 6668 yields 0.09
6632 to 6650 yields 0.11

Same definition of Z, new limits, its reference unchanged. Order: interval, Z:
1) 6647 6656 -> -0.022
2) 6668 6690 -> -0.030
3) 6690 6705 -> -0.010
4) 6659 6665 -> -0.009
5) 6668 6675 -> -0.035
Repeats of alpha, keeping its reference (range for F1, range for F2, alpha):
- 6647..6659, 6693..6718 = 0.9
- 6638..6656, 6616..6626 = 0.8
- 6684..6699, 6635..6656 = 1.1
